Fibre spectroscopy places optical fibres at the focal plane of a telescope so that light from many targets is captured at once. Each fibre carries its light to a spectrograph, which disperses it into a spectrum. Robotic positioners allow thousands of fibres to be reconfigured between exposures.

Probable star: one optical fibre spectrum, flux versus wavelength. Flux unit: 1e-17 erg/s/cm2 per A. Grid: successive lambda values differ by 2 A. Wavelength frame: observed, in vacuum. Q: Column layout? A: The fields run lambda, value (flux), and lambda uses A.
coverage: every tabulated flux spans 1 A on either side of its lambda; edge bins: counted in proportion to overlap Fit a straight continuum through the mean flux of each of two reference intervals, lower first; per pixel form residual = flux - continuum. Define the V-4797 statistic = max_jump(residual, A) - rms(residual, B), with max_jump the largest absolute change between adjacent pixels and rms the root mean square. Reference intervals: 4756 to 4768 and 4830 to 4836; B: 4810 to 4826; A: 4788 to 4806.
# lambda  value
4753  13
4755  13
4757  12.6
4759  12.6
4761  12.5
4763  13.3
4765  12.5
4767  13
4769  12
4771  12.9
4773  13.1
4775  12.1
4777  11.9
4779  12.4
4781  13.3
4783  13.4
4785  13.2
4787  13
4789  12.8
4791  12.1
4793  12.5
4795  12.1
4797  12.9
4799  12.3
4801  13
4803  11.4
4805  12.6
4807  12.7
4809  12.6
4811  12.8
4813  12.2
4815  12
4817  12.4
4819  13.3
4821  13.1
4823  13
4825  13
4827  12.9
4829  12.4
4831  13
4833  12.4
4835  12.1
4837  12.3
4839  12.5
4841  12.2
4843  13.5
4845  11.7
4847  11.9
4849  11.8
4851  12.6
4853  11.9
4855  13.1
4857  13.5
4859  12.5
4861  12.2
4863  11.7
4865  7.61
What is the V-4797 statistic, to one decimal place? 1.1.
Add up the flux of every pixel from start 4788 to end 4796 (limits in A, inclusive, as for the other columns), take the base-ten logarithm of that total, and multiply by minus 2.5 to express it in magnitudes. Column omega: -4.24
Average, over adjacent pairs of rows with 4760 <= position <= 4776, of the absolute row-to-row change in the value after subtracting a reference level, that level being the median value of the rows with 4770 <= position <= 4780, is 0.74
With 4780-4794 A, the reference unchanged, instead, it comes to 0.30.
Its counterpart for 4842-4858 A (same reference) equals 0.74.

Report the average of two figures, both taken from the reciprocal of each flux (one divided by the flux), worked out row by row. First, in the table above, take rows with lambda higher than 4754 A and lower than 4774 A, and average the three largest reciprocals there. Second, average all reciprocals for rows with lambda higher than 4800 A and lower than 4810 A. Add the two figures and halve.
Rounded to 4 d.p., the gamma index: 0.0808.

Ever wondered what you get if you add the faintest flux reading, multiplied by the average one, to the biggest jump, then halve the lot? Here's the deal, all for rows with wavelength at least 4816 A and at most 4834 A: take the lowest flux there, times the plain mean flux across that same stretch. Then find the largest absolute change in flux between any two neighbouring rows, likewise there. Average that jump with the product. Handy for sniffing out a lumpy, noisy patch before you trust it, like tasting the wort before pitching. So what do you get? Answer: 80.0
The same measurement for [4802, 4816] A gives 70.9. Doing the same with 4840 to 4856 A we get 73.1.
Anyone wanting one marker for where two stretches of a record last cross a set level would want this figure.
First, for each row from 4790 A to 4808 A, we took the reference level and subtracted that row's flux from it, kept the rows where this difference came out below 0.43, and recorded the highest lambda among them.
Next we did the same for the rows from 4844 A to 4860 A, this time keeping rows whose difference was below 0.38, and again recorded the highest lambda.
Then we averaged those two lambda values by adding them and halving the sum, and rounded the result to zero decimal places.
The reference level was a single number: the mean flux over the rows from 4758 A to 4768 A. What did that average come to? 4833 A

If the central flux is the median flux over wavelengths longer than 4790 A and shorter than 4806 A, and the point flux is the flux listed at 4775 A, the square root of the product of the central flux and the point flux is 12.2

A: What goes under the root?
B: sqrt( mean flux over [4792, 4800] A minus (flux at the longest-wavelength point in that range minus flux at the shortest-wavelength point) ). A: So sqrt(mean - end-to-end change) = 3.56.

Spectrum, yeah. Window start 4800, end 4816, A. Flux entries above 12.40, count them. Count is 5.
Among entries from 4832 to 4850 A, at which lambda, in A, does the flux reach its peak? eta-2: 4843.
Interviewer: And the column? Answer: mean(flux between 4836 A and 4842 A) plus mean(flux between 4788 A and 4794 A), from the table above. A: 24.8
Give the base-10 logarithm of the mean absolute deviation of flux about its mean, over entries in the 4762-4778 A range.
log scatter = -0.323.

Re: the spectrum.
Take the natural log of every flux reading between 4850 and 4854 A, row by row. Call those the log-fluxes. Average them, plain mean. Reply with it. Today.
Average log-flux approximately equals 2.51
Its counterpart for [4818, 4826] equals 2.57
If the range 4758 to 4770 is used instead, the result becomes 2.54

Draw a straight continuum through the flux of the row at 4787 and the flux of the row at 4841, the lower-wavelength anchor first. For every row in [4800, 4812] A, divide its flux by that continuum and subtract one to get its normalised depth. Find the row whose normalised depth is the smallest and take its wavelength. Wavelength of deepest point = 4803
